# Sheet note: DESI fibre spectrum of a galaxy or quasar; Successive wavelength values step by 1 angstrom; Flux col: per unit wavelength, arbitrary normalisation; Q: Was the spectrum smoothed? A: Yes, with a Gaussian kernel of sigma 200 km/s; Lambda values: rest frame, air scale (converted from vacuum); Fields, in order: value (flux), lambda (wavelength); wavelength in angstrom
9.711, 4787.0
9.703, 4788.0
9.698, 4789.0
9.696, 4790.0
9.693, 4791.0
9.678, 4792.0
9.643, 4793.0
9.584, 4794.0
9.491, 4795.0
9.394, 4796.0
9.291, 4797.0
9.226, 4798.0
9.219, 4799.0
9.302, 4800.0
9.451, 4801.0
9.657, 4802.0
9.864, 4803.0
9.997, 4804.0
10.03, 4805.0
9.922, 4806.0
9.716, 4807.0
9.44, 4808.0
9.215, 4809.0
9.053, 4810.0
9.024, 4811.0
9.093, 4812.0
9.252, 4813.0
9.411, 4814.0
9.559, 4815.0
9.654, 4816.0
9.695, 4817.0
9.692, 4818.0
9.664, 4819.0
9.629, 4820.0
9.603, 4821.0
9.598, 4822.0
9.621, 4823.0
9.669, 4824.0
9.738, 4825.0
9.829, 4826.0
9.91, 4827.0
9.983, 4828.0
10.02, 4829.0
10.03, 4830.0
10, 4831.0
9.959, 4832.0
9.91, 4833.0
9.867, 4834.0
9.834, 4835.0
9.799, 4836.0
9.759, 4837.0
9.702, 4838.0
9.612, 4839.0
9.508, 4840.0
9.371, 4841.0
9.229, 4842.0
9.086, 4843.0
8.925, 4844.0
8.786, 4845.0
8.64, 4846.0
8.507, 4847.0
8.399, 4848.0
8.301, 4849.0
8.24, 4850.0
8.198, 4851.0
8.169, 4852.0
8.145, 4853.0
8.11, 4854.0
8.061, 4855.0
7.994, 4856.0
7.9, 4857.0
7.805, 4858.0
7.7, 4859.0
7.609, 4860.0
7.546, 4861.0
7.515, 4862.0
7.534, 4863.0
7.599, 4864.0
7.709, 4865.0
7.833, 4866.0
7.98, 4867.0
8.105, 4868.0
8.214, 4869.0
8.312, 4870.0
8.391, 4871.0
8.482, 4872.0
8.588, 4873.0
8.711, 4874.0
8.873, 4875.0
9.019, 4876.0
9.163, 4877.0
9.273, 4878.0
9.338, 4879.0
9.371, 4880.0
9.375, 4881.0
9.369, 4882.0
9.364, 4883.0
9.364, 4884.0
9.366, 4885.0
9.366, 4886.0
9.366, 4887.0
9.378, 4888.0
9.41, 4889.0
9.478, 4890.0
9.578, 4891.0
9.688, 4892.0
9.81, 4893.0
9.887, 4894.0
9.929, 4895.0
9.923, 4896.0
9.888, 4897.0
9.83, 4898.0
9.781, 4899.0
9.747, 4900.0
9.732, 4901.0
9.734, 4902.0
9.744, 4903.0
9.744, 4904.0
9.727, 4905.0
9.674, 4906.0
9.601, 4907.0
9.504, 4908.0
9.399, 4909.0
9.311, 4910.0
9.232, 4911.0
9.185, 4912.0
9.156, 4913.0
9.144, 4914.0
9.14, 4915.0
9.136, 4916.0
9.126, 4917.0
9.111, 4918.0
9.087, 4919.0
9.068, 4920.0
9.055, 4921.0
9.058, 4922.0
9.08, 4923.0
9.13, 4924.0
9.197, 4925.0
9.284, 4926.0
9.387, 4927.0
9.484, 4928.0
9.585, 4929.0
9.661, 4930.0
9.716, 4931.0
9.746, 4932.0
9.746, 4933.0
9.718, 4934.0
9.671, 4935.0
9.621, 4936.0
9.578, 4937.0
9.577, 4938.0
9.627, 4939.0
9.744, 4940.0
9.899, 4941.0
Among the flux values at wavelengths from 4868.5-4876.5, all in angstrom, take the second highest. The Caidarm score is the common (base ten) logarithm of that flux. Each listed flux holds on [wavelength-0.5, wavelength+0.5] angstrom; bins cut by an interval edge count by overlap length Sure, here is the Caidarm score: 0.95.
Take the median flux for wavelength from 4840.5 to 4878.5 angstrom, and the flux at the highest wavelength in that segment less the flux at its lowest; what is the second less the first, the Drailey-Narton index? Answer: -8.3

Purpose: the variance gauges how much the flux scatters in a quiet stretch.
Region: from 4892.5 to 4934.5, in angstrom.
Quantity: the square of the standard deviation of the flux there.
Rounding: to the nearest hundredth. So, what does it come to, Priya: 0.09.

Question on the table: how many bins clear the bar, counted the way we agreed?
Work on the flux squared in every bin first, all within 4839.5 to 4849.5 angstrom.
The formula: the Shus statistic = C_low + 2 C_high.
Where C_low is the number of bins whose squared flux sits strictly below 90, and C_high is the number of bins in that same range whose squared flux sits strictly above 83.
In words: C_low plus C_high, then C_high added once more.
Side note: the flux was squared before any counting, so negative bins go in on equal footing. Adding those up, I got 15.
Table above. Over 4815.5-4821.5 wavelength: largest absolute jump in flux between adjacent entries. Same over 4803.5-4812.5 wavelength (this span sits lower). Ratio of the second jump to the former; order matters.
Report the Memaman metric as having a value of 6.7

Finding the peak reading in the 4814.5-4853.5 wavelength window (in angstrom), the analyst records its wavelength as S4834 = 4830.0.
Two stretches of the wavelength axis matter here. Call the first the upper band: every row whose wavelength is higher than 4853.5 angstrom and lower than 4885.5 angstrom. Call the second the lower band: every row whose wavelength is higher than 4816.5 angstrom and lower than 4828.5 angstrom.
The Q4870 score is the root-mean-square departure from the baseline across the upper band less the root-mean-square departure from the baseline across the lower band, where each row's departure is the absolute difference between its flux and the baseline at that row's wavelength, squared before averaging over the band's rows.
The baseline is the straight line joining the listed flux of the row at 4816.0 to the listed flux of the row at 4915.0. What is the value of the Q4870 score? 1.0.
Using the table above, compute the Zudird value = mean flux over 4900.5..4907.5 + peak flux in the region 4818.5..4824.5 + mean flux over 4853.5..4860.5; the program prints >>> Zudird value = 27.3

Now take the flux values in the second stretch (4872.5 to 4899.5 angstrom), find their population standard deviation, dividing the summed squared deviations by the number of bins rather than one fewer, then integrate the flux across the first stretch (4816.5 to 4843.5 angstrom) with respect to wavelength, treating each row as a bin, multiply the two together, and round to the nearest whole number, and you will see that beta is 91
